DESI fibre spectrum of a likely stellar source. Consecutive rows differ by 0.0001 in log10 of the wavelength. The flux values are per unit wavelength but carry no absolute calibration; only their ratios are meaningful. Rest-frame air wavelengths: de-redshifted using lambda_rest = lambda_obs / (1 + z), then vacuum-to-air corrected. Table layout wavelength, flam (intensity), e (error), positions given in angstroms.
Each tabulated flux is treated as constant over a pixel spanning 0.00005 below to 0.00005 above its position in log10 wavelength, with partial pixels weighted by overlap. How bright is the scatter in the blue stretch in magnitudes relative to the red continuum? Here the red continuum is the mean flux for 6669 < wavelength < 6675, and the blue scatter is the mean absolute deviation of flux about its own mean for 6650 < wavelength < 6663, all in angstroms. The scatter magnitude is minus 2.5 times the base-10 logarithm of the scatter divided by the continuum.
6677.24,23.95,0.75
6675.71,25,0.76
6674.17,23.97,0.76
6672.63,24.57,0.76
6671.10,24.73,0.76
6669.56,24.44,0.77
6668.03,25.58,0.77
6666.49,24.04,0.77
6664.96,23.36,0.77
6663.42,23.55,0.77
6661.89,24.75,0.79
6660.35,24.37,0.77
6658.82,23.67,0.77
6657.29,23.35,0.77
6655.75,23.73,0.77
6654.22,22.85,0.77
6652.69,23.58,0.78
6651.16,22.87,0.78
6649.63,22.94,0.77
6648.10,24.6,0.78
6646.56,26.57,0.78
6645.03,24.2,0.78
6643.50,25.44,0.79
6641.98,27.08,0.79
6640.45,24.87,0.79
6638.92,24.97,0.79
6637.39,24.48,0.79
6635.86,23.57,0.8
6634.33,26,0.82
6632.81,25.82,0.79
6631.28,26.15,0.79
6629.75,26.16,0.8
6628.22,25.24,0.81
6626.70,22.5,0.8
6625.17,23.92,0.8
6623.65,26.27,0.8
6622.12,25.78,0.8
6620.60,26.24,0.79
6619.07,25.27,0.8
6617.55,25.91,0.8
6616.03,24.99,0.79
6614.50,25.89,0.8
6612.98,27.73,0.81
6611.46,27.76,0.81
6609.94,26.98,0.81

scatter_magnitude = 4.3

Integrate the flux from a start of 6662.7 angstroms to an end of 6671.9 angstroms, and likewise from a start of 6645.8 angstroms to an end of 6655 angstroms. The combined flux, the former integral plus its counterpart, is 443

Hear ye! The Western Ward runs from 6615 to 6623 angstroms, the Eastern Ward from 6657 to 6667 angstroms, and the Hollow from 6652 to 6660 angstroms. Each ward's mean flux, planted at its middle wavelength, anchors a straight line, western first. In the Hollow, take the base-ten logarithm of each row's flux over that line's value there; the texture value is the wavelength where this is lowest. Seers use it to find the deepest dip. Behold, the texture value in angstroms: 6654.22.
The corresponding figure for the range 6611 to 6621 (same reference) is 6616.03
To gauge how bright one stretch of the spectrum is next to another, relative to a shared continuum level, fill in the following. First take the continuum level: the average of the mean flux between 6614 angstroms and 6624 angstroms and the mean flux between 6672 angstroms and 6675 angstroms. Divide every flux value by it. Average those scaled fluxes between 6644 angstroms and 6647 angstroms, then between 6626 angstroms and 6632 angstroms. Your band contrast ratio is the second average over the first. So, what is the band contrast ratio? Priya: 0.99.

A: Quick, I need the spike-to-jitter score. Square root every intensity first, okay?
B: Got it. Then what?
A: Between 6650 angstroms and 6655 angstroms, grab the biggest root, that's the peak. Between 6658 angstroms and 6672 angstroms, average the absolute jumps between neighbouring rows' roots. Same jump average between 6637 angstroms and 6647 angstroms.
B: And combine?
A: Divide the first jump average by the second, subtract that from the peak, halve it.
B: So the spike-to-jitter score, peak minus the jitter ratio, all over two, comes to 2.14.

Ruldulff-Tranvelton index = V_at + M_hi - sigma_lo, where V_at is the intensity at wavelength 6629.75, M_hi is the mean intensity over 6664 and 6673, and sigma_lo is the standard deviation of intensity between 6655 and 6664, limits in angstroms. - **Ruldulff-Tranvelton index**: 50.1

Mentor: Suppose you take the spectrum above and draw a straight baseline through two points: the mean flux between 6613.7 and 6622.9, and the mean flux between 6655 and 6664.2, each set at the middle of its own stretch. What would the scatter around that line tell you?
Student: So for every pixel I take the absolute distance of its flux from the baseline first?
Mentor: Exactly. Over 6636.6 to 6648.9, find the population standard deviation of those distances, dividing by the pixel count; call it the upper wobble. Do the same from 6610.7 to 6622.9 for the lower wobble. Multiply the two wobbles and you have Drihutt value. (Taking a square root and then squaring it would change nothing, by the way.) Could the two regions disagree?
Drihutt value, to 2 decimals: 0.56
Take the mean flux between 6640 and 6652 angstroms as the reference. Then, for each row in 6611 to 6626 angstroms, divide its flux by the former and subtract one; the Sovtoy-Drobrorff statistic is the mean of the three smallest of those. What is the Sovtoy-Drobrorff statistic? 0.00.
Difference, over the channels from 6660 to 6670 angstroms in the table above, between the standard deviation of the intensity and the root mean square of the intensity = -23.6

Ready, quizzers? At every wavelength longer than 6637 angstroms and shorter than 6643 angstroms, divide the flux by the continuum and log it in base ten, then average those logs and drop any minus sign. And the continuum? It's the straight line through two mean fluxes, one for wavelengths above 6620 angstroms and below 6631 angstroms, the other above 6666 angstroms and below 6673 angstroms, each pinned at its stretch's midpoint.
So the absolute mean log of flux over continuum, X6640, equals 0.006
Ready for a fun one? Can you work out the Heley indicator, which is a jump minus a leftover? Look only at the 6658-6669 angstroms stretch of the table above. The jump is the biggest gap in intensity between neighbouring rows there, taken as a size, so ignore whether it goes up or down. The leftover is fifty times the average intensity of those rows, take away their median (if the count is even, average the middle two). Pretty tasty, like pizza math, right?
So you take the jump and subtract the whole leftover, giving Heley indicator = -1184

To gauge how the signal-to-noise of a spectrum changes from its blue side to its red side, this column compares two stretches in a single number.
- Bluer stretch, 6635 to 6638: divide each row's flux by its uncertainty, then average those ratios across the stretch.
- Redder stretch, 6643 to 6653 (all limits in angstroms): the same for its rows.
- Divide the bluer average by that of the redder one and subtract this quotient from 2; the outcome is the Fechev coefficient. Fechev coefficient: 1.03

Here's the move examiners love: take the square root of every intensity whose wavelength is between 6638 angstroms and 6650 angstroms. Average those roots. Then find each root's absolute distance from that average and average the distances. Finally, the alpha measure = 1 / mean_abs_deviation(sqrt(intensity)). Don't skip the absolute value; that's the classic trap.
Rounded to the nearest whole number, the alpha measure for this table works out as 10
